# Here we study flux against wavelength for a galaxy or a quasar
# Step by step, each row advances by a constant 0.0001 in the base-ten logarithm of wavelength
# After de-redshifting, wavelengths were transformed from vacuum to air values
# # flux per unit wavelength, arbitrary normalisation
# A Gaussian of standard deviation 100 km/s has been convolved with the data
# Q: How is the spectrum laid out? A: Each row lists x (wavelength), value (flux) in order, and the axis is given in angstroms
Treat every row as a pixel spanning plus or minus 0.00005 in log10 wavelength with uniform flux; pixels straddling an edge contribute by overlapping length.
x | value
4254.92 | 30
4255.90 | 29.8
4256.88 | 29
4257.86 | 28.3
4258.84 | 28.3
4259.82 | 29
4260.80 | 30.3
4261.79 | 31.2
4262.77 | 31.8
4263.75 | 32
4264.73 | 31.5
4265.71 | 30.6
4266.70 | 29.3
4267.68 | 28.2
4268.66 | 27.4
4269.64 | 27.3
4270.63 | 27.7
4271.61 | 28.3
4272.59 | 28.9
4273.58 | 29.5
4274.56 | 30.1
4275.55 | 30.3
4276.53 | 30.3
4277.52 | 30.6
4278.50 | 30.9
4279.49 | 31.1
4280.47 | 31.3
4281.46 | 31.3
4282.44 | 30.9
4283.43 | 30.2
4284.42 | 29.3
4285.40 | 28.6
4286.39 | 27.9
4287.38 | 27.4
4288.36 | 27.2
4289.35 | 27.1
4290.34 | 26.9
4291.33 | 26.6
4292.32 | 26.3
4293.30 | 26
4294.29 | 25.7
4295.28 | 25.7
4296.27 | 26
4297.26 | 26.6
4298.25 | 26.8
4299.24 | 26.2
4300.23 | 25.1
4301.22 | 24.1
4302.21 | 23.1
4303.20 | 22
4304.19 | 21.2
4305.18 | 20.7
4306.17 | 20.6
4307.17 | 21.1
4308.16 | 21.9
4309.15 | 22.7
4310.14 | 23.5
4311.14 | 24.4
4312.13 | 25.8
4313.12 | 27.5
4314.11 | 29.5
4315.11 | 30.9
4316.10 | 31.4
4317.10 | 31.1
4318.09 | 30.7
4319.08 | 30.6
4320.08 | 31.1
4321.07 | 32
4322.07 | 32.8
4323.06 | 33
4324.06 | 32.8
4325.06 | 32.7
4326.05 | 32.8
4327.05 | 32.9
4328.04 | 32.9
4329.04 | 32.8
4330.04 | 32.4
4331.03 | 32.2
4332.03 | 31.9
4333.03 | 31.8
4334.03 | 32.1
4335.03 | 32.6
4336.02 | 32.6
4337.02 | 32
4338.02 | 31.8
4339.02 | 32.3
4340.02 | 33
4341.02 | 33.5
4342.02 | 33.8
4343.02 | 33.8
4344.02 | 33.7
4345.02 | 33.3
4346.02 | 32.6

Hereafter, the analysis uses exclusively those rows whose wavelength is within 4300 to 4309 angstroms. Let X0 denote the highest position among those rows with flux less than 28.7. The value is 4308.16 angstroms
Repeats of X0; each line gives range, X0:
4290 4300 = 4299.24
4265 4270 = 4269.64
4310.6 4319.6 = 4313.12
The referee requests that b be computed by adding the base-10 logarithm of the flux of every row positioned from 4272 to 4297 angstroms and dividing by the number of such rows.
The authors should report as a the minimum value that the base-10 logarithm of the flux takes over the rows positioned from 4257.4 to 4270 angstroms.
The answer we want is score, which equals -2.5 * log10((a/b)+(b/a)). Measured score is -0.753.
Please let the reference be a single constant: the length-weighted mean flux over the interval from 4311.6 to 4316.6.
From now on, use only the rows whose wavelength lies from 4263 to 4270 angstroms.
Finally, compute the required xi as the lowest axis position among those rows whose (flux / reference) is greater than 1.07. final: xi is 4263.75 angstroms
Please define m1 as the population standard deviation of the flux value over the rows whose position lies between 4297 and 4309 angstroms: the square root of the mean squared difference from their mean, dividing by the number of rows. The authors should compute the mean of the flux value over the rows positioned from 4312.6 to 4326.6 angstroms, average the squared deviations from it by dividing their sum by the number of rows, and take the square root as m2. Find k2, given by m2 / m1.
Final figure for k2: 0.65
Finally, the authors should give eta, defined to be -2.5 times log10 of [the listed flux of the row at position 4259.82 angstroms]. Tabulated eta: -3.66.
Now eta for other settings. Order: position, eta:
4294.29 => -3.52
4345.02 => -3.81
